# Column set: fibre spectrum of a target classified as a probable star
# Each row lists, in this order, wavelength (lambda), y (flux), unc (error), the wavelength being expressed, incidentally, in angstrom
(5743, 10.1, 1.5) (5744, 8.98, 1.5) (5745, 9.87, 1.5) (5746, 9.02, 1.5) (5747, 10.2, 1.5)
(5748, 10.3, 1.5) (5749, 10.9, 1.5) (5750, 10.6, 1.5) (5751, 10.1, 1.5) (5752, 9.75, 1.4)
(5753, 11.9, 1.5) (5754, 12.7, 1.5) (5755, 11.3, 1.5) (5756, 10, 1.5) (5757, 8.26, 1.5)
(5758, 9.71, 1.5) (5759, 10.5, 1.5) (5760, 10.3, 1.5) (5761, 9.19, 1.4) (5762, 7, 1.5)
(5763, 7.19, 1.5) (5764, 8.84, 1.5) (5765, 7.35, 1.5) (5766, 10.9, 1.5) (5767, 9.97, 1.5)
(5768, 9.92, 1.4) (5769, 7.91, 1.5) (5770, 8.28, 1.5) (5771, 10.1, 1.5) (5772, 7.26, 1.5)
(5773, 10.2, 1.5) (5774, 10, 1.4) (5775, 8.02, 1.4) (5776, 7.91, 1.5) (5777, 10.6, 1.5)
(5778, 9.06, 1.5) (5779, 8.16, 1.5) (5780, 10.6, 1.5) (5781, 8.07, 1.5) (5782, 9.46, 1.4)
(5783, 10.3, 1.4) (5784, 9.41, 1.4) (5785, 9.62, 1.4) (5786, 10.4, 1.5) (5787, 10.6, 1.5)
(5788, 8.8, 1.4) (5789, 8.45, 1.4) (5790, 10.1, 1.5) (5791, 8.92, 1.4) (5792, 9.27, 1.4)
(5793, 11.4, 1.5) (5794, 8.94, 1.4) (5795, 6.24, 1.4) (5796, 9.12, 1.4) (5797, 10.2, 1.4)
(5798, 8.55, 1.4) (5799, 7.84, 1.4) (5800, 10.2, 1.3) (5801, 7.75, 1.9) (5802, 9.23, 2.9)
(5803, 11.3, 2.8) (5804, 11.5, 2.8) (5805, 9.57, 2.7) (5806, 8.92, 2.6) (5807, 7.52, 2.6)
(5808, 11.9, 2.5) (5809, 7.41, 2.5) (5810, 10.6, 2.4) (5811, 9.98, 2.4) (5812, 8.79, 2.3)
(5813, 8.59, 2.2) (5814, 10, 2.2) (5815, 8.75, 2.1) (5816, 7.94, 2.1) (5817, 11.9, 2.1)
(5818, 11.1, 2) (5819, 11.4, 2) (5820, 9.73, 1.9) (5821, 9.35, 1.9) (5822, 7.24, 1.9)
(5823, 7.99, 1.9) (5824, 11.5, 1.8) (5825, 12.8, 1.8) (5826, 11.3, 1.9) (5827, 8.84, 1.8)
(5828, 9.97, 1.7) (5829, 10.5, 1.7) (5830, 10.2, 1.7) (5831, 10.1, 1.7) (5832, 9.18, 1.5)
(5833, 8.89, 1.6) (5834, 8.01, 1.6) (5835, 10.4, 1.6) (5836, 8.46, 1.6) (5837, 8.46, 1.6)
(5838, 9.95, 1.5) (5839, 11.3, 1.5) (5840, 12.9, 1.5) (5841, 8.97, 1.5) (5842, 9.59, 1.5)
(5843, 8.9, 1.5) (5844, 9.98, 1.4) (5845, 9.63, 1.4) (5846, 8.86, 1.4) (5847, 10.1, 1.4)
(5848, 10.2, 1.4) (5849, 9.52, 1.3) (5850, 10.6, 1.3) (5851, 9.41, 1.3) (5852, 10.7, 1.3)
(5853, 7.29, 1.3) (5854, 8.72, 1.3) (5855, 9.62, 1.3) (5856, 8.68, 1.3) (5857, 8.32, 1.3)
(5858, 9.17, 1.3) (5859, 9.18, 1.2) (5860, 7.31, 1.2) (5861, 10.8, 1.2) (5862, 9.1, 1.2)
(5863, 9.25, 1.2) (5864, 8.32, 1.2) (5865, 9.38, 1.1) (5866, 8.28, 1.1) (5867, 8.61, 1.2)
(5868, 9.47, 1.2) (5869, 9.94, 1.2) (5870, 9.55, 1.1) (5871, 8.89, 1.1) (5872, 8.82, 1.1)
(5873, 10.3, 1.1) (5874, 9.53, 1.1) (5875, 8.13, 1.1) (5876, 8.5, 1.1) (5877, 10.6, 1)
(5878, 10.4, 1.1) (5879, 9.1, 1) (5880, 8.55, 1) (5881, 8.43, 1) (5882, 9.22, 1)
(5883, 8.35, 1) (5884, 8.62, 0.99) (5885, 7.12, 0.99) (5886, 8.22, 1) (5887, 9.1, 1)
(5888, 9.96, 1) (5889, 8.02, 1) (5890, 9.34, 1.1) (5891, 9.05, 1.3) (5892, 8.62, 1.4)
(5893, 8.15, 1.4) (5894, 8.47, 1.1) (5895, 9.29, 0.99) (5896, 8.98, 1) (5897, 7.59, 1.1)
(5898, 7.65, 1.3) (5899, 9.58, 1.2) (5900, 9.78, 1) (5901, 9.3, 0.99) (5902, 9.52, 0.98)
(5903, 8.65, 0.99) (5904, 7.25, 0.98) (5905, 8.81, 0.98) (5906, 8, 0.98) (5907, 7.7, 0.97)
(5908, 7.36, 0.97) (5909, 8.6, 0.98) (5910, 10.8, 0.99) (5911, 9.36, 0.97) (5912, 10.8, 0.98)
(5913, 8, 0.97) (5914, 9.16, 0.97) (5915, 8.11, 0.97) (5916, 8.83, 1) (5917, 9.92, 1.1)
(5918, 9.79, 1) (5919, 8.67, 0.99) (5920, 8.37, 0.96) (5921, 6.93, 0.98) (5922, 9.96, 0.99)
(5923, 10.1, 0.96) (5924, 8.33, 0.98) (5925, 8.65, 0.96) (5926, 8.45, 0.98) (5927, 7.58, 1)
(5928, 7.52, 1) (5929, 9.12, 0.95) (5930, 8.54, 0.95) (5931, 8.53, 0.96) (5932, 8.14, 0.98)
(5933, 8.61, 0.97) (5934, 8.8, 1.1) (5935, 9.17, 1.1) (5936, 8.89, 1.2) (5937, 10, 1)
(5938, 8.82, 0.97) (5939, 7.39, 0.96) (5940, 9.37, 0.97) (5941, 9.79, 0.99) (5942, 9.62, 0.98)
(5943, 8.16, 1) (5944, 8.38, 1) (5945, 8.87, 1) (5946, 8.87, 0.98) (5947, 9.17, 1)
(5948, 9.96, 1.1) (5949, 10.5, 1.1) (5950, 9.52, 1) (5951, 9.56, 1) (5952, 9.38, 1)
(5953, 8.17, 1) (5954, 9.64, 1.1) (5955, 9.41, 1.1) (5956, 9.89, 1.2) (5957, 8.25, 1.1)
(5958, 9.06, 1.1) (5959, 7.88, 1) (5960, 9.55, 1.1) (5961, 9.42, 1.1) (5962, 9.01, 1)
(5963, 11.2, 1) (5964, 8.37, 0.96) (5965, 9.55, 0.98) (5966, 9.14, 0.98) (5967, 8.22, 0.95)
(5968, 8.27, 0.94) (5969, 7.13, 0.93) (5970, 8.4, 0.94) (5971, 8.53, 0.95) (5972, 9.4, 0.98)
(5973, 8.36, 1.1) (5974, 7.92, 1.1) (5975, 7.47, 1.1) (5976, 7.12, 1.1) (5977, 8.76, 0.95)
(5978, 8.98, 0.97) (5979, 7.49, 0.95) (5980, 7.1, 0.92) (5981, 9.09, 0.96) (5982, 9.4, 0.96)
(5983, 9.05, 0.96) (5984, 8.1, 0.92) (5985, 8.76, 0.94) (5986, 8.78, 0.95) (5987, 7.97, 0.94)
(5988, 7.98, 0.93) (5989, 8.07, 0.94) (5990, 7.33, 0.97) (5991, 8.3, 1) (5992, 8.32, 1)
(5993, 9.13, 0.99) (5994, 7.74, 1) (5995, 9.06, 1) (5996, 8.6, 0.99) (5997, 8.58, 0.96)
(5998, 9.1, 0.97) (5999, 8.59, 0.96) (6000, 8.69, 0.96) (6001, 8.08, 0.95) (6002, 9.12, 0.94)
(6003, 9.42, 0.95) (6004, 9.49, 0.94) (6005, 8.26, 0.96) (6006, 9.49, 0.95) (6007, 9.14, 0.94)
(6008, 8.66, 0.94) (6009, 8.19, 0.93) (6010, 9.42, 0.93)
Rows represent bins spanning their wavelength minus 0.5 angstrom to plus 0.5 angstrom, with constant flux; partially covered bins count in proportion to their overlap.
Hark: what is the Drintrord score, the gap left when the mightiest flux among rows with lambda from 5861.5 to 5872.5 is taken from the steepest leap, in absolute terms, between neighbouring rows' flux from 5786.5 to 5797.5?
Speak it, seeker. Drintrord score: -7.1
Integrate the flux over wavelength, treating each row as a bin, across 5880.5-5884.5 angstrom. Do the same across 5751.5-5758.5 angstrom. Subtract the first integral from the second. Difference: 39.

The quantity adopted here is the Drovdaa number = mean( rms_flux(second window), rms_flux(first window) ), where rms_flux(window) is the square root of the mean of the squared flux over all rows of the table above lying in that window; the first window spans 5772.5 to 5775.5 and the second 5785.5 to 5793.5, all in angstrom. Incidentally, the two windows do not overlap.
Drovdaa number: 9.62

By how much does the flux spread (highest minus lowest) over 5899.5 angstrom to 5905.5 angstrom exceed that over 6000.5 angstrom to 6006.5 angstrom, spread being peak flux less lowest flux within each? 1.1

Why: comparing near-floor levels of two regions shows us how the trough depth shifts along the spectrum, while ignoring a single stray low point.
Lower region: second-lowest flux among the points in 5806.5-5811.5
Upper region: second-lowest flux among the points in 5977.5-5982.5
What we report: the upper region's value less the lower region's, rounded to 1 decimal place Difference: 0.0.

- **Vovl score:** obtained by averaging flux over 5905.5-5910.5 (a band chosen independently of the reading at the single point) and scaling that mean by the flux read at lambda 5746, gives 77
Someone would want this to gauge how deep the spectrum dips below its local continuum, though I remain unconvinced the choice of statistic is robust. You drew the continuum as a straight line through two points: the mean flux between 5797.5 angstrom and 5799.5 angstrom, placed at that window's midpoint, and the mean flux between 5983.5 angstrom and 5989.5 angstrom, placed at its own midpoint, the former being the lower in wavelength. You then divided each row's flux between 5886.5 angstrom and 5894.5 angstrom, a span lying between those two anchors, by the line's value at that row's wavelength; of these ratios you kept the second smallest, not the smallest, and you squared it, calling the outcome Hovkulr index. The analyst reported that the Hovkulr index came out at 0.98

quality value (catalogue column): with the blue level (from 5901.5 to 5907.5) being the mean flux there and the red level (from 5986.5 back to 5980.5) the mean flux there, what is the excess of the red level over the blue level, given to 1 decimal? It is 0.5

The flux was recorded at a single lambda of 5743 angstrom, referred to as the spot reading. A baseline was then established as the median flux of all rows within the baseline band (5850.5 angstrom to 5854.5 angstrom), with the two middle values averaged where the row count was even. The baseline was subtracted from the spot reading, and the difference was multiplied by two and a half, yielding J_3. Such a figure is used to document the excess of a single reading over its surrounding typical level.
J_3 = 2.6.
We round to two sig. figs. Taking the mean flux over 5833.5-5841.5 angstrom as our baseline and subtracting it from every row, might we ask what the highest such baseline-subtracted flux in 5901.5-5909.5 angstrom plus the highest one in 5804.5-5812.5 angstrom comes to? 1.8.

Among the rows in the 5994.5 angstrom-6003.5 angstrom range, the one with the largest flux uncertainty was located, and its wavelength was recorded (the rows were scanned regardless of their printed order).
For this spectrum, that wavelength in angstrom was 5995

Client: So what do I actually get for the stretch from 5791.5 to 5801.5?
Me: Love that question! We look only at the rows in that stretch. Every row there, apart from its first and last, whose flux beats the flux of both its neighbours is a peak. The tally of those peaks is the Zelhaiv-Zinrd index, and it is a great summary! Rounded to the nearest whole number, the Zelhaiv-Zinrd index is 3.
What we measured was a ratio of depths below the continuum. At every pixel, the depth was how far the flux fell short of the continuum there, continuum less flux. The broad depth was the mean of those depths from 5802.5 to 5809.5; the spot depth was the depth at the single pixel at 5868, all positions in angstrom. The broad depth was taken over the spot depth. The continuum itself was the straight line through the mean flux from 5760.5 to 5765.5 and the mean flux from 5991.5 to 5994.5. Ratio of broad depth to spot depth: 1.3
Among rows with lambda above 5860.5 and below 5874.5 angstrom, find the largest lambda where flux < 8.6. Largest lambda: 5866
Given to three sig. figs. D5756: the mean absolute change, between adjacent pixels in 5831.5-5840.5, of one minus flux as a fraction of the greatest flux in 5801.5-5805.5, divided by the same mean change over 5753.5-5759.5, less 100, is -99.1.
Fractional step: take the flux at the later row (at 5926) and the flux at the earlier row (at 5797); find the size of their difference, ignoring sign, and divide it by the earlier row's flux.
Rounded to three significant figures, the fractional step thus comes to 0.172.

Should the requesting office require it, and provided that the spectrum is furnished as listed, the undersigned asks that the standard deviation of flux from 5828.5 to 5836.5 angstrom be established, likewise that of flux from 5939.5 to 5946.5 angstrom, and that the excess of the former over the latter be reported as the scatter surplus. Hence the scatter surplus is 0.3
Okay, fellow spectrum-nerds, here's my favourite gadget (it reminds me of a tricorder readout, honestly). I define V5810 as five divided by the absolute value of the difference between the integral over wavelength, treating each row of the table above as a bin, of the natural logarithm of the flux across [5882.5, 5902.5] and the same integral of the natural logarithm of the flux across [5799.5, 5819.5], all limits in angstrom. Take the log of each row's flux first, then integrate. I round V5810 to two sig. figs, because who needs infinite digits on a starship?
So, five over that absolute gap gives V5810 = 2.5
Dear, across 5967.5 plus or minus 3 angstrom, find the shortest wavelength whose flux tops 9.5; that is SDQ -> 5965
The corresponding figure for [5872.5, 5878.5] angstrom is 5873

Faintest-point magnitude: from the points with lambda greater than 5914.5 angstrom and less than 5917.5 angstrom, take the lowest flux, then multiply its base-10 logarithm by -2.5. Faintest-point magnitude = -2.27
